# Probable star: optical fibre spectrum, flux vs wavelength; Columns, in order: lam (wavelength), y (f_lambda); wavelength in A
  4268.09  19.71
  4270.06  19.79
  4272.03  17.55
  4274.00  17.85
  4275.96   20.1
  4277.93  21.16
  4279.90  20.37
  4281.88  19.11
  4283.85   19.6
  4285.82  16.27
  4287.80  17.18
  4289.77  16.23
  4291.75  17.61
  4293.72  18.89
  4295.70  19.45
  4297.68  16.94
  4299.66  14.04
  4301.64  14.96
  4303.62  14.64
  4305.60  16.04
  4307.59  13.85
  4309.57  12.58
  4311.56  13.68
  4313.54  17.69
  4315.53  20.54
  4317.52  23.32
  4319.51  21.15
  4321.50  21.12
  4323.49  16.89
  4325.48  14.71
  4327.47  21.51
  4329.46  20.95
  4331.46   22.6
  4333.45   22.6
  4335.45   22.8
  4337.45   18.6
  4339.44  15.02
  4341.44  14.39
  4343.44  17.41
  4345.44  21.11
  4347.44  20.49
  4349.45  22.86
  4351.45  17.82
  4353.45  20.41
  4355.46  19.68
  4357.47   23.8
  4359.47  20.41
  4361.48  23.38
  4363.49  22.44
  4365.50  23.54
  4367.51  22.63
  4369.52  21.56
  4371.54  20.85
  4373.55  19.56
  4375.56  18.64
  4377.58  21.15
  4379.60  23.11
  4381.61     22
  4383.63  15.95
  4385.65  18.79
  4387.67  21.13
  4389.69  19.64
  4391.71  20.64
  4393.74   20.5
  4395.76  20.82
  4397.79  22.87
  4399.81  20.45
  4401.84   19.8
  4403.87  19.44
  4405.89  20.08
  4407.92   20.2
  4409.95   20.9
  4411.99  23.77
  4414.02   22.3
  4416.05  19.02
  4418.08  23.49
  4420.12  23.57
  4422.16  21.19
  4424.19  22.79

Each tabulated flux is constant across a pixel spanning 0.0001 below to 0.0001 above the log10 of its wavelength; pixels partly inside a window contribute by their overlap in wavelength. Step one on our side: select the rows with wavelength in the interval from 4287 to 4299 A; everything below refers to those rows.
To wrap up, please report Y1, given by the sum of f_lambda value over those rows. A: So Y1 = 106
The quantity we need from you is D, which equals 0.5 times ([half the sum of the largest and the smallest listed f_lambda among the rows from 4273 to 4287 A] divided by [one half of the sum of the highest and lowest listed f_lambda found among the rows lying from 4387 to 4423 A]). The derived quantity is 0.44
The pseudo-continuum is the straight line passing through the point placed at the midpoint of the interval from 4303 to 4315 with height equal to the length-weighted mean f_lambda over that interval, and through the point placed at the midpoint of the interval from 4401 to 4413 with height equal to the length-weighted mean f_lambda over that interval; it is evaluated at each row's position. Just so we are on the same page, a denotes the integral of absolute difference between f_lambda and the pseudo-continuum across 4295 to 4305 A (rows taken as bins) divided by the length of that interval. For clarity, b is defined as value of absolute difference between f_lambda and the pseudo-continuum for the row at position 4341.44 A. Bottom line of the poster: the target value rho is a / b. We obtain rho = 0.65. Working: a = 1.6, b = 2.5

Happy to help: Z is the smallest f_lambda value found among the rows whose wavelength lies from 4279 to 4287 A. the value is 16.27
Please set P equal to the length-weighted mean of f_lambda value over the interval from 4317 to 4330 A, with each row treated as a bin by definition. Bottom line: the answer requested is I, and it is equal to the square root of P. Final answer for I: 4.45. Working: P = 19.8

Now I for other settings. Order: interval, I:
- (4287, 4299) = 4.20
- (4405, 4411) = 4.51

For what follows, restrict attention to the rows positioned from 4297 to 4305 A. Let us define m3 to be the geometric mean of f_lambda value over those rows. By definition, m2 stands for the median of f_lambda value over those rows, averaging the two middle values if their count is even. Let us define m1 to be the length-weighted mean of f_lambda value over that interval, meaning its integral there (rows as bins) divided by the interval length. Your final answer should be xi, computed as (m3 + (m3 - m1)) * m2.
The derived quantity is 223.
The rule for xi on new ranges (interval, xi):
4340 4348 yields 346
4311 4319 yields 338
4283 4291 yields 289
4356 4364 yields 517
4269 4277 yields 353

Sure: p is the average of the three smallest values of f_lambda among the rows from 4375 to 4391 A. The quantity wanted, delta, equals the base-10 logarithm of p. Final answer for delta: 1.25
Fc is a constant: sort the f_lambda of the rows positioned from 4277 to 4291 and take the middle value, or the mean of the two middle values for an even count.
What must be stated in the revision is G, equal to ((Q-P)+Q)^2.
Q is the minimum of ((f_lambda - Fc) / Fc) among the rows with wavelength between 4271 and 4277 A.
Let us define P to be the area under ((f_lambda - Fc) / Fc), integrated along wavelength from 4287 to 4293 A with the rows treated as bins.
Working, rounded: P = -0.6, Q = -0.08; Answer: 0.22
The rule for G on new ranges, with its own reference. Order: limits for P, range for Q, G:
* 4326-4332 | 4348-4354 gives 0.56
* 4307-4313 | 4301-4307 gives 1.55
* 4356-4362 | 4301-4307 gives 2.11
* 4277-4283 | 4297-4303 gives 0.76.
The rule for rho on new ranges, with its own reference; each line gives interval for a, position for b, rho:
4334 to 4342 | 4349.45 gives 0.60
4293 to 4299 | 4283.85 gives 0.65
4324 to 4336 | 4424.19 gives 4.49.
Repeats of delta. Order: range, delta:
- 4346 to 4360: 1.29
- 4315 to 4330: 1.24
